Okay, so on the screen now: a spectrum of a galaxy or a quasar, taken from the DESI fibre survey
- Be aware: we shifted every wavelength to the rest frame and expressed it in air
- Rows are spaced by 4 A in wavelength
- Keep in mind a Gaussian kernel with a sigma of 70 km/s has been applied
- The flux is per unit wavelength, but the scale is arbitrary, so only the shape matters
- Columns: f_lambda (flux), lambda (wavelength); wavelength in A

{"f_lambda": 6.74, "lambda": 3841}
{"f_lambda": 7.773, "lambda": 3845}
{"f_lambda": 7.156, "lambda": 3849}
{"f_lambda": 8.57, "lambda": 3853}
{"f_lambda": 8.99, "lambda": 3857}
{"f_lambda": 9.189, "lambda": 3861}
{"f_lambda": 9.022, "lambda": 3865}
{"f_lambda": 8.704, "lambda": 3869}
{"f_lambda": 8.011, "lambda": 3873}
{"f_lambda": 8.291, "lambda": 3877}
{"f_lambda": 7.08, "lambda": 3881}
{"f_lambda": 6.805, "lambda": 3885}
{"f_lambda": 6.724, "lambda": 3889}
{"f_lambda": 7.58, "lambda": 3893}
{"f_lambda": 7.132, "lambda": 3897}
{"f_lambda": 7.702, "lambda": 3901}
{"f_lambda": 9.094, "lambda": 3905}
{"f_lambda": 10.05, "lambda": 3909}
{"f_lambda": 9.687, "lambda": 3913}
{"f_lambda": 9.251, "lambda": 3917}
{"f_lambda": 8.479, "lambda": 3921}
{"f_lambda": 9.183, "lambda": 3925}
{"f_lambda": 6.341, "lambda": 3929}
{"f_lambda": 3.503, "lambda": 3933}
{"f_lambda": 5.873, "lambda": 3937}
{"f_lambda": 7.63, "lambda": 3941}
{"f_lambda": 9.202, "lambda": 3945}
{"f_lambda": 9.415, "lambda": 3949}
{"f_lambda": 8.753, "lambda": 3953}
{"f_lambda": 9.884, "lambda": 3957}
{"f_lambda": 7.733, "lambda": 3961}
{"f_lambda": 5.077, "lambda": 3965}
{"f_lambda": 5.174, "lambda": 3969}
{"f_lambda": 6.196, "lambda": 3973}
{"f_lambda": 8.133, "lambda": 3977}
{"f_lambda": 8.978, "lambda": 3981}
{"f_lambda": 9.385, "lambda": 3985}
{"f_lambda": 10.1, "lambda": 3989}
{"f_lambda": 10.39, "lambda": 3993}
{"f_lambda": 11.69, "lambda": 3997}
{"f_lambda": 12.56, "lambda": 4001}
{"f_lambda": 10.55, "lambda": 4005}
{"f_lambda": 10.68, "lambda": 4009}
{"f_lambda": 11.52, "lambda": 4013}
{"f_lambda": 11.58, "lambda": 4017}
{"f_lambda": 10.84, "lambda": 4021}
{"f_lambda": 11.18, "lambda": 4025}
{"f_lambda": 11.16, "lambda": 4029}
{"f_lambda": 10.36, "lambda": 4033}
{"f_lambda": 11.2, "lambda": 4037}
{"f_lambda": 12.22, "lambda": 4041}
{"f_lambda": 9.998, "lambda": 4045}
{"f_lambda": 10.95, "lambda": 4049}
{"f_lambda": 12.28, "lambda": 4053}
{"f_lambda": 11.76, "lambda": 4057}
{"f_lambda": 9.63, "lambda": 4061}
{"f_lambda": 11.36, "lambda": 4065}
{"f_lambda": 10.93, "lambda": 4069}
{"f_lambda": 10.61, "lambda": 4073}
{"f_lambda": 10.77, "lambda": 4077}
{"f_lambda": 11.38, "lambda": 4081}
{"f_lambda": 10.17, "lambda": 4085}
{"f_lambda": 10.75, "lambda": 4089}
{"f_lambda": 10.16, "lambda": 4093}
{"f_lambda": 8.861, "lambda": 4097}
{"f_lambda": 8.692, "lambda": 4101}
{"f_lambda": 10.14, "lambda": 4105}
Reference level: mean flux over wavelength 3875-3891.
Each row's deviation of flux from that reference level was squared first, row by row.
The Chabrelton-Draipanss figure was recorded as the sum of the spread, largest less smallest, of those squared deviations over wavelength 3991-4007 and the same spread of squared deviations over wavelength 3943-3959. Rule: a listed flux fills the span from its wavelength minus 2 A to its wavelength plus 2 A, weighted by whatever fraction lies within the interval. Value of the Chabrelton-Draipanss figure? 23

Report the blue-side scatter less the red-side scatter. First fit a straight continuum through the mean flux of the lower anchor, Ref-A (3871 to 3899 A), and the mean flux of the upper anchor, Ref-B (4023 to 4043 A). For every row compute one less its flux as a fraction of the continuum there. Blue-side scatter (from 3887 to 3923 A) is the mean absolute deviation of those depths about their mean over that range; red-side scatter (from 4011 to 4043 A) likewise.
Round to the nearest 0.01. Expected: 0.07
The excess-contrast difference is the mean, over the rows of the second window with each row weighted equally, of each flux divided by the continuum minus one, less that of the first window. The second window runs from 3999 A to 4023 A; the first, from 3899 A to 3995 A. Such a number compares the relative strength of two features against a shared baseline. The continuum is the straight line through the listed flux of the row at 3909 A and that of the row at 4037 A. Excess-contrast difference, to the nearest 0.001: 0.246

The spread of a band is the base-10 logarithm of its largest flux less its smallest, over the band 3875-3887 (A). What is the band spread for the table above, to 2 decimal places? 0.17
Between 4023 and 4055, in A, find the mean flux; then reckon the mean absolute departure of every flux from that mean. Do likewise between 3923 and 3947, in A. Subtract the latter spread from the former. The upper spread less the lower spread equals -1.2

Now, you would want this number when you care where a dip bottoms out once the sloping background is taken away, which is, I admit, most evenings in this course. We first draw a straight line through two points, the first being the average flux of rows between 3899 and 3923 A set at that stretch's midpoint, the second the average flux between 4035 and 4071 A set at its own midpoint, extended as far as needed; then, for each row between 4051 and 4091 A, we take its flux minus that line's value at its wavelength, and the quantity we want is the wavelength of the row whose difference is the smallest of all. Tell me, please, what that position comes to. 4061 A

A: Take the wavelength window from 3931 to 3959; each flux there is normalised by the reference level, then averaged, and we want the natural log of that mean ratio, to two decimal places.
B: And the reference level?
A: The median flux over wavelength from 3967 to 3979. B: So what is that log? 0.22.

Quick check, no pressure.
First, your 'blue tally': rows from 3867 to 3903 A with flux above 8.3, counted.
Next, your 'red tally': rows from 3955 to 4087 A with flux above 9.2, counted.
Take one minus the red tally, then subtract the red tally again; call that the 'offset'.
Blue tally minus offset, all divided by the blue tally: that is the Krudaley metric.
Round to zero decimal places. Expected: 54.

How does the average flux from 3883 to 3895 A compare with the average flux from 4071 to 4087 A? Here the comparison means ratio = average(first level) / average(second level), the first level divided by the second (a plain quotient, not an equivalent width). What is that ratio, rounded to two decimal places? 0.66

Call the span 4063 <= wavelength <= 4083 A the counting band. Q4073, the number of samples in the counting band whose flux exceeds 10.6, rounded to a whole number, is 5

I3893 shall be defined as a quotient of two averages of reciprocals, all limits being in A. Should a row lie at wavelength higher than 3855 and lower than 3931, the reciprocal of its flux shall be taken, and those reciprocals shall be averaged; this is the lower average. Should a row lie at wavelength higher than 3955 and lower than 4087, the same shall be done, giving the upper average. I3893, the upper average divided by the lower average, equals 0.8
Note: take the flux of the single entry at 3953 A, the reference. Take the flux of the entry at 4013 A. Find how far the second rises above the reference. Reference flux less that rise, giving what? 6.0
